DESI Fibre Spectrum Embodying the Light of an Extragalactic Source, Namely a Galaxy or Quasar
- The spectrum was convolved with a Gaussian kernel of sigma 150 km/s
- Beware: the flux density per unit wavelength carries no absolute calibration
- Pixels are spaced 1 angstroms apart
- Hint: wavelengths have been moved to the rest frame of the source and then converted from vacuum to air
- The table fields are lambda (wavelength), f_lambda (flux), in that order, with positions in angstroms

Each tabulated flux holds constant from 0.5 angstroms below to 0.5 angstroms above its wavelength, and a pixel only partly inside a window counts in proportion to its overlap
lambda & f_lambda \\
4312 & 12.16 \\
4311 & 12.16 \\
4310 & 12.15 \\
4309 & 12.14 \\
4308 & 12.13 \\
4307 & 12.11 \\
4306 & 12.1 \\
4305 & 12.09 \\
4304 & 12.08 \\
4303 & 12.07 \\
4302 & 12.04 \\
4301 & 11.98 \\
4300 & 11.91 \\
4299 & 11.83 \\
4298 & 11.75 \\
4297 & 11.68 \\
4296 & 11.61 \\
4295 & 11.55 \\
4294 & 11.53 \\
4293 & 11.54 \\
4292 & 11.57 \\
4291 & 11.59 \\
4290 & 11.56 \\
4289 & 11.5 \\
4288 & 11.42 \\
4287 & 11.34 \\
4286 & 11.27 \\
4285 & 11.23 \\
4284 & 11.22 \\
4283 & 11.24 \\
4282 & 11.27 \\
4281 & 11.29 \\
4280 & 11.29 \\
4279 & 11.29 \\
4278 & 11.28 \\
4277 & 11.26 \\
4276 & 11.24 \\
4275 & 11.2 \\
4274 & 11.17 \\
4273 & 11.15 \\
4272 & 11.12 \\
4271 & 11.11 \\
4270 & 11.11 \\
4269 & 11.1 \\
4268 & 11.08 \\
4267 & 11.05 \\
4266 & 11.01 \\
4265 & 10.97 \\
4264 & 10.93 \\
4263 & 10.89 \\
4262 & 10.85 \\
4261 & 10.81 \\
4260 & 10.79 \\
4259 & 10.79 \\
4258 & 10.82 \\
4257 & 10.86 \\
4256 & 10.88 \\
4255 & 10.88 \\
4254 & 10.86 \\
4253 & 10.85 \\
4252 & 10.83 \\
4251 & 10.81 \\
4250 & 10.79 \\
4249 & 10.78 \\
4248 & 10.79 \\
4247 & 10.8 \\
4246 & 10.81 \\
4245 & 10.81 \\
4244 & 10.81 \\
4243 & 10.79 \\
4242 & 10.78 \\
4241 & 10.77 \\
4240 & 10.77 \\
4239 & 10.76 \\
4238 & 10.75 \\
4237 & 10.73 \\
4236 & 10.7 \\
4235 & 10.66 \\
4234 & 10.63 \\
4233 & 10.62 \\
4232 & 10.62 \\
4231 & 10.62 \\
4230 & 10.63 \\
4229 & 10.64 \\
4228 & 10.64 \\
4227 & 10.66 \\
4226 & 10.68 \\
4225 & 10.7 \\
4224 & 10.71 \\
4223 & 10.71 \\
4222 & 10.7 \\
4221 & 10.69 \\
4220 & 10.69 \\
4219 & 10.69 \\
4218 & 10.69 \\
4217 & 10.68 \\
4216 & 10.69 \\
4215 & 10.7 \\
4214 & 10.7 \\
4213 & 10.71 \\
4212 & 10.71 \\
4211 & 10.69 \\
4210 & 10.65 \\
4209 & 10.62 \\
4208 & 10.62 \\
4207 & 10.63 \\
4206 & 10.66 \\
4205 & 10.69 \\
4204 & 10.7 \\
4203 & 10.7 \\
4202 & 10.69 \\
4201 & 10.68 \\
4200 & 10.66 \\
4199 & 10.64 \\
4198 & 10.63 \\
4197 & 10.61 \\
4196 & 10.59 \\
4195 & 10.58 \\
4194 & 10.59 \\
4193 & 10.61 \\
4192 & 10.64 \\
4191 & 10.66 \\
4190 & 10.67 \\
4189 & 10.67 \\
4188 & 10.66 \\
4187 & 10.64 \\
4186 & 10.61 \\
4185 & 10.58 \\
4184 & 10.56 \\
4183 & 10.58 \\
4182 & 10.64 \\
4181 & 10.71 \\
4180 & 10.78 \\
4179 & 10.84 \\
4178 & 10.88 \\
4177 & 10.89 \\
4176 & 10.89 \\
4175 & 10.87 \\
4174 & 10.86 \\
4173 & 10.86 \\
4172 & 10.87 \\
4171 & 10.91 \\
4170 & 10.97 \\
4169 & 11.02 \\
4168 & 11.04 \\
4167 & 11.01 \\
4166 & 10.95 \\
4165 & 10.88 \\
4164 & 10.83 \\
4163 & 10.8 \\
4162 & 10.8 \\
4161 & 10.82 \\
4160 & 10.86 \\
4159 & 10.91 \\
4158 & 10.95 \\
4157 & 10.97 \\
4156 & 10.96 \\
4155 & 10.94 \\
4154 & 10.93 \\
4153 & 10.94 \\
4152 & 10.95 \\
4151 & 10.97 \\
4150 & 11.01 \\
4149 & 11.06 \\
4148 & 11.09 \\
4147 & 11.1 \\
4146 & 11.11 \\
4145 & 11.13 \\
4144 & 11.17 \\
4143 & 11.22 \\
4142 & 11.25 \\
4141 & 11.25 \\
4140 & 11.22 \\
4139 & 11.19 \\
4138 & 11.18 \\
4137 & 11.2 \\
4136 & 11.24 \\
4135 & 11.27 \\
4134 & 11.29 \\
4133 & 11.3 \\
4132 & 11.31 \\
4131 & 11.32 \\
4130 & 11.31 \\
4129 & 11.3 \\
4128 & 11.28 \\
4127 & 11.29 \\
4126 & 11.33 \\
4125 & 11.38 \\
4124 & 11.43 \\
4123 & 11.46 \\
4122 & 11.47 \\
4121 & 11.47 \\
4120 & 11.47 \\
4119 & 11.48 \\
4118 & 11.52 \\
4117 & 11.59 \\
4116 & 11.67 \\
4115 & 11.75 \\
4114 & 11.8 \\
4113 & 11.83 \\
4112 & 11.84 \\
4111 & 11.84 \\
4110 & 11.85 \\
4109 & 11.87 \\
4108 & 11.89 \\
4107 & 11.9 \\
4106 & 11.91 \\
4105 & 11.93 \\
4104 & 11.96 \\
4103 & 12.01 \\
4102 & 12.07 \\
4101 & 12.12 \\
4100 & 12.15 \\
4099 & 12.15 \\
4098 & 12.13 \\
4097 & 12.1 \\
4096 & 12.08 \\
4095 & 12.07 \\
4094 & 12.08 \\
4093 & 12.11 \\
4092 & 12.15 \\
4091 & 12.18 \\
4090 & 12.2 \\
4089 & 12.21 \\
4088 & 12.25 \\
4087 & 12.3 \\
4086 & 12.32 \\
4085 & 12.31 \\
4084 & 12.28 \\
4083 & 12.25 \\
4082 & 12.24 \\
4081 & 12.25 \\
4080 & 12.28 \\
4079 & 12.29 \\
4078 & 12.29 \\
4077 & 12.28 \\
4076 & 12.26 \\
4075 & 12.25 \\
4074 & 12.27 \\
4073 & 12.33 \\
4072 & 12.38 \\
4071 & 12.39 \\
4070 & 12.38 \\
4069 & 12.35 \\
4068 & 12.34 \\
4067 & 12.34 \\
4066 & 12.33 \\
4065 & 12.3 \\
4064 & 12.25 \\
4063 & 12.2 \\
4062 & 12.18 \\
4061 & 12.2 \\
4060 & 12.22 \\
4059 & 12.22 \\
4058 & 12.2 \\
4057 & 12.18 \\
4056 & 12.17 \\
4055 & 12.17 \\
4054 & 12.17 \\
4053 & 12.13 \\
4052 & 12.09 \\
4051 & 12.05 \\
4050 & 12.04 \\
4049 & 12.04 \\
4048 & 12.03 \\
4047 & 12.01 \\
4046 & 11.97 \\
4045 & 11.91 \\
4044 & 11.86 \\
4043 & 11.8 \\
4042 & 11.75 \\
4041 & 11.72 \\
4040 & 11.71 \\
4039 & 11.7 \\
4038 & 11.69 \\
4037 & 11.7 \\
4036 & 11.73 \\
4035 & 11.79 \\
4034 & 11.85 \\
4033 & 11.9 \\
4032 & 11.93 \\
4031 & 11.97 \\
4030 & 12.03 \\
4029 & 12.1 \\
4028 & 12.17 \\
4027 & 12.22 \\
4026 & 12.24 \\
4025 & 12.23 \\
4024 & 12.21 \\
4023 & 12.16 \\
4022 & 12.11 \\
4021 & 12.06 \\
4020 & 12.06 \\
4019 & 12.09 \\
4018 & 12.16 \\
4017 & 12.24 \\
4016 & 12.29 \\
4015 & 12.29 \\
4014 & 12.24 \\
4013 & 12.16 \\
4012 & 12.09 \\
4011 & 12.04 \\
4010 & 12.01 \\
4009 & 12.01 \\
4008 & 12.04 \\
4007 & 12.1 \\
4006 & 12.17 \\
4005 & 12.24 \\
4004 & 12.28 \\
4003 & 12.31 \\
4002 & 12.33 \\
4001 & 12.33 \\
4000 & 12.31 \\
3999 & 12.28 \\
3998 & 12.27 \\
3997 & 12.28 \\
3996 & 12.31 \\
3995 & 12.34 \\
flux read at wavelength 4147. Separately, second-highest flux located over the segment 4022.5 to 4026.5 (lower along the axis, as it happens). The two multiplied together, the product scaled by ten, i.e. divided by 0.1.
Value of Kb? 1358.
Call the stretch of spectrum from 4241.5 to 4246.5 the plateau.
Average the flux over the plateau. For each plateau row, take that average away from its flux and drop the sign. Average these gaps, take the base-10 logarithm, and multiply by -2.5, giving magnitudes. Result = 4.8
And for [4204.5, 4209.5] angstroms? 4.0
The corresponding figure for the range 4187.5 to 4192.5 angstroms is 5.2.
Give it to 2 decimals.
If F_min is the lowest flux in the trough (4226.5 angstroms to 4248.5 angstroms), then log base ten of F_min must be 1.03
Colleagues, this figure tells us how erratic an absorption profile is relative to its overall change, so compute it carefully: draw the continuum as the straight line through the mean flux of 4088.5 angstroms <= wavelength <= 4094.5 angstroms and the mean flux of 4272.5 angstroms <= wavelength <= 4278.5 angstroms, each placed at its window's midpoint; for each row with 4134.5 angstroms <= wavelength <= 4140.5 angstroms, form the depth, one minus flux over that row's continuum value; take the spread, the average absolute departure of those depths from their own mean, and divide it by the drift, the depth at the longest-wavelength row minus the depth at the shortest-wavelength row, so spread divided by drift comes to 0.94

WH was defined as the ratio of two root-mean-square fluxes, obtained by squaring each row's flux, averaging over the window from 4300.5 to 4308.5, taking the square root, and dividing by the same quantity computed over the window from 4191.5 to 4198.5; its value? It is 1.14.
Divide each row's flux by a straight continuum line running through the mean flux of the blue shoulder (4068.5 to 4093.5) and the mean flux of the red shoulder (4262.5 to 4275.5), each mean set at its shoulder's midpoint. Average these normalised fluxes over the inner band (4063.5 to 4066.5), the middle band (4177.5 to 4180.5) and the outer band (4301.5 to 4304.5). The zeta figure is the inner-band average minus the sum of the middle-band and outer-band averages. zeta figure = -1.05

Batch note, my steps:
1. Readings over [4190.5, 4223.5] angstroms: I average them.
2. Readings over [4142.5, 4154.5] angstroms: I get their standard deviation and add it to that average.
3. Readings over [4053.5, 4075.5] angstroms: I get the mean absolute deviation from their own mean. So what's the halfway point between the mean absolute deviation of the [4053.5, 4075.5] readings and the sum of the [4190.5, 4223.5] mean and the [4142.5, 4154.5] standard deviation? 5.41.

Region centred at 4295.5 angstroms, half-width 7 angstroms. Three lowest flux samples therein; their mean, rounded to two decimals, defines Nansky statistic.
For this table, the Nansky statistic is 11.52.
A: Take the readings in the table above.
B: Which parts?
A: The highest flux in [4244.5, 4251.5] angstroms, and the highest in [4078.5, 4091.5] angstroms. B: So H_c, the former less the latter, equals -1.5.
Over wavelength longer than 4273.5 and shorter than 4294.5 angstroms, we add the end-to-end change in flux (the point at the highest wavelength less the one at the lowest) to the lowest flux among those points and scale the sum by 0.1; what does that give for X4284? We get 1.15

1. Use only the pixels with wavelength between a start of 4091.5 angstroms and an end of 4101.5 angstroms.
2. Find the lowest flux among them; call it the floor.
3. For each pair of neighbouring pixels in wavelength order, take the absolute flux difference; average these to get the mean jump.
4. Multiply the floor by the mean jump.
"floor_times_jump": 0.25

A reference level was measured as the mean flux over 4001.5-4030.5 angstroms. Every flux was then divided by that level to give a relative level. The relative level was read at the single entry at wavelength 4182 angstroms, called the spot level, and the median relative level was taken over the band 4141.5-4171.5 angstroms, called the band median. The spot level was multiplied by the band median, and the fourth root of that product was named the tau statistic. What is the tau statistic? 0.942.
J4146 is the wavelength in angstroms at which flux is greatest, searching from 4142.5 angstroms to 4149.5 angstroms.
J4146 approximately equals 4143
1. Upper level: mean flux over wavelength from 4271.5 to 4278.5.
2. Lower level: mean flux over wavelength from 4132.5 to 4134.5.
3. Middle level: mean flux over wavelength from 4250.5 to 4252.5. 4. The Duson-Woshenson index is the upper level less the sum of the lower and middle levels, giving -10.9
